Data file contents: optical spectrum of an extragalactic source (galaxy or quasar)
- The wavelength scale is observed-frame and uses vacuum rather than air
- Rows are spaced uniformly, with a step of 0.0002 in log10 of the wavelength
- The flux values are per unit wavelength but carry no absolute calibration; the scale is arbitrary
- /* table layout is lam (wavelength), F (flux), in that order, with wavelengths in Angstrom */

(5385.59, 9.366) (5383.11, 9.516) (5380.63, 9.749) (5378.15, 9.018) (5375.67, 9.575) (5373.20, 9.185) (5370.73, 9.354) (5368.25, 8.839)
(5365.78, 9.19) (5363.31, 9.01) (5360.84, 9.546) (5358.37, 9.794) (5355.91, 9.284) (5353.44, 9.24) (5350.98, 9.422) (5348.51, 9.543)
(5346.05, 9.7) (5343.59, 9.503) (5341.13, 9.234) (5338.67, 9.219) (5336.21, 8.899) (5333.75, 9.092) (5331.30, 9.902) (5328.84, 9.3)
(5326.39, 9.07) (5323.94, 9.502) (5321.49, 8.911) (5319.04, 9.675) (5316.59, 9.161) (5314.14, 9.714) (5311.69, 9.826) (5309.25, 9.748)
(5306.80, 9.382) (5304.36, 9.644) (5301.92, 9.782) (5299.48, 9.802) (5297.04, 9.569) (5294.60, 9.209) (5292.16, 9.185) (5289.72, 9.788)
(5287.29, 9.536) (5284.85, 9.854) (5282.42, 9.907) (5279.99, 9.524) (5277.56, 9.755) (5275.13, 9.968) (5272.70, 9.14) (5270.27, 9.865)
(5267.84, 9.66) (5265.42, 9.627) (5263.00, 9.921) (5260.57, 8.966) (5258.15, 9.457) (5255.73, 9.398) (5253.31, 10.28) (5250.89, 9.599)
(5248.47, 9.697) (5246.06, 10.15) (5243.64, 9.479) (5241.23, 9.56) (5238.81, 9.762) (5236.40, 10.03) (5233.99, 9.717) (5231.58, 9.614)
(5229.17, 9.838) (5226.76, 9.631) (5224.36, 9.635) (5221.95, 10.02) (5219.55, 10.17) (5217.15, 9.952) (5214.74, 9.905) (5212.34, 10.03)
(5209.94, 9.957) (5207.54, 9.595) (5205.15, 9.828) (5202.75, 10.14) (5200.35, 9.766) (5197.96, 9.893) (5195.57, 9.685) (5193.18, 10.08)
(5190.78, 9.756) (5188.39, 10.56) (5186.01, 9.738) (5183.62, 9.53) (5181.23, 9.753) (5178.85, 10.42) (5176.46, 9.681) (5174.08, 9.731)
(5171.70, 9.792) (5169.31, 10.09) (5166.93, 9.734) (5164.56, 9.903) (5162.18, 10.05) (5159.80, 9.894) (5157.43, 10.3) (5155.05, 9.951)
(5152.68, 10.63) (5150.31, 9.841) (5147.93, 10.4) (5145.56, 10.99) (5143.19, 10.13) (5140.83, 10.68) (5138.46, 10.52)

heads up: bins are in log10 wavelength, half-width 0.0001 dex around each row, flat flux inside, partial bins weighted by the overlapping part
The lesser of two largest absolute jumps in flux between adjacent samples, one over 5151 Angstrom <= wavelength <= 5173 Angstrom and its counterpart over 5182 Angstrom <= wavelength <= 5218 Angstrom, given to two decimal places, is 0.68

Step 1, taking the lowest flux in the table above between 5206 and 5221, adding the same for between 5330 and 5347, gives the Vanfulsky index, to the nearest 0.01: 18.49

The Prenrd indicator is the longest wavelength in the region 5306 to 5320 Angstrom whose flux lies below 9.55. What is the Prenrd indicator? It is 5316.59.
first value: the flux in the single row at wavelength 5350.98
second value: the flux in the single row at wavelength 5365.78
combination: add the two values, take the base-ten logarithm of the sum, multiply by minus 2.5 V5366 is -3.17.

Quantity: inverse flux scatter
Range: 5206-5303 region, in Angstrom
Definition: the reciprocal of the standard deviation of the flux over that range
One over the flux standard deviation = 3.5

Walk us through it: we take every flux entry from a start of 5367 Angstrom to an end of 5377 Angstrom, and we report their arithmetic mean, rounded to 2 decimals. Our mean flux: 9.24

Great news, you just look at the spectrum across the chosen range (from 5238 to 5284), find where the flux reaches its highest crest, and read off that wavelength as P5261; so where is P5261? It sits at 5253.31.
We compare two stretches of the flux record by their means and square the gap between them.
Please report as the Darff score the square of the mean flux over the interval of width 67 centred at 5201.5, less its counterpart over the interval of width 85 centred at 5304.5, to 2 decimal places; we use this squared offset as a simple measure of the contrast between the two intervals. 0.12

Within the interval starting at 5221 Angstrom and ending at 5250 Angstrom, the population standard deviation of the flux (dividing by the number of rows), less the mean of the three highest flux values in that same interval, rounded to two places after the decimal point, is -9.87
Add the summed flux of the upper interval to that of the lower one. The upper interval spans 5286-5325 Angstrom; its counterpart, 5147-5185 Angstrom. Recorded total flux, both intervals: 312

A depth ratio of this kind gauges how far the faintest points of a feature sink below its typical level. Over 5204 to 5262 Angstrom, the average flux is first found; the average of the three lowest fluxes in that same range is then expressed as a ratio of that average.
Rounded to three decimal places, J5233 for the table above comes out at 0.950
